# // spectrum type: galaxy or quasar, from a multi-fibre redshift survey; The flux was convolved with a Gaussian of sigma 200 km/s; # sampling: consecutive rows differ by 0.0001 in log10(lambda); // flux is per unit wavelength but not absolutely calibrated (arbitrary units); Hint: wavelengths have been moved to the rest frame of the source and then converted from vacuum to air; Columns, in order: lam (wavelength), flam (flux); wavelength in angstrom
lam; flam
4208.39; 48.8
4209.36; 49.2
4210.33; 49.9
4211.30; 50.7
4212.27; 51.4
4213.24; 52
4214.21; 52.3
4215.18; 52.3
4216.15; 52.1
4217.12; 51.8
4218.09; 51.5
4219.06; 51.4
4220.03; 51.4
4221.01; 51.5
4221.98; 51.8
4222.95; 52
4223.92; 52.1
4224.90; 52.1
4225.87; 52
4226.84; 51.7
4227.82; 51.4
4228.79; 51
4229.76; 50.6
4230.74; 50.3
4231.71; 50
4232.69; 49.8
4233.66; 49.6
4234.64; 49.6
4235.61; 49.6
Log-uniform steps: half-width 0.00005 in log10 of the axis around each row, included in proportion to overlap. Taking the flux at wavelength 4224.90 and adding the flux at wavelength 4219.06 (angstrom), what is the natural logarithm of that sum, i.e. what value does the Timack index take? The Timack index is 4.64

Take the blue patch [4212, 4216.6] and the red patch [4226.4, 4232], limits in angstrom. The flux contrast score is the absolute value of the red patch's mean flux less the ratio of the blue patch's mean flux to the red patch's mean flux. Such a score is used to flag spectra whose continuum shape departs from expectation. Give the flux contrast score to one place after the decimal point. 49.8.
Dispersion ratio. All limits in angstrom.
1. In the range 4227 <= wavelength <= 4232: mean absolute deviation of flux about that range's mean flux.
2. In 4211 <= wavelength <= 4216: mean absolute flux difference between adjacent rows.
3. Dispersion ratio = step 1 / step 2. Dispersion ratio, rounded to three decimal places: 1.080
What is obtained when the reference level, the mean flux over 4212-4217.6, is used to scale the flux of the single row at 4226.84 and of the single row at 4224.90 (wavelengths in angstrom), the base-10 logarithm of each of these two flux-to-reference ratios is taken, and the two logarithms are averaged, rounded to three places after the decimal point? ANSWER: -0.001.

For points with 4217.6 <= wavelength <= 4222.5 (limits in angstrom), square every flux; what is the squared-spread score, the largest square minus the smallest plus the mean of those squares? 2696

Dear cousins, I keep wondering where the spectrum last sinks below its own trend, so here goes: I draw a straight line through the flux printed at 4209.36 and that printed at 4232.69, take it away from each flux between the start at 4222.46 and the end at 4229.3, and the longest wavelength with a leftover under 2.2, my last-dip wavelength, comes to 4228.79 angstrom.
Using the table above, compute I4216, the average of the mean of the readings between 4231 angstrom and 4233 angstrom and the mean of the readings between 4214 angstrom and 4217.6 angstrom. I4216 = 51.0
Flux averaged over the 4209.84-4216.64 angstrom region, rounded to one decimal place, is 51.5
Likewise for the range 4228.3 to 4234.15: 50.2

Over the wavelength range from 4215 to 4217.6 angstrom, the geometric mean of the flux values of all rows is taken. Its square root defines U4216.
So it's 7.22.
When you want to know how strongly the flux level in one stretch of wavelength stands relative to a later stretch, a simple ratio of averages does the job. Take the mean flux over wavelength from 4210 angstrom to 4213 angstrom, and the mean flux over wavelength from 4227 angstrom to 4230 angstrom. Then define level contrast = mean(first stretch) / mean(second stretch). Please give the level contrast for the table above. 0.99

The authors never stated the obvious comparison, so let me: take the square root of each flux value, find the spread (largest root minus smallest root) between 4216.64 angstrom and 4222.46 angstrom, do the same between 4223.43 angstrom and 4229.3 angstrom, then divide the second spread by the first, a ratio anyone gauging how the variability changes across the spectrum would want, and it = 2.8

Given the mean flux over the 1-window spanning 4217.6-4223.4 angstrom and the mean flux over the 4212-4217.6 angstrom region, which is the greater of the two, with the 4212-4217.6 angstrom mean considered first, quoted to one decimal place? 52.0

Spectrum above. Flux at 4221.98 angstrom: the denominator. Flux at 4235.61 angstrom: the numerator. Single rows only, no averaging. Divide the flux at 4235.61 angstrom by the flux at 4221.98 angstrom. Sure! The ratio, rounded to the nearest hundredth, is 0.96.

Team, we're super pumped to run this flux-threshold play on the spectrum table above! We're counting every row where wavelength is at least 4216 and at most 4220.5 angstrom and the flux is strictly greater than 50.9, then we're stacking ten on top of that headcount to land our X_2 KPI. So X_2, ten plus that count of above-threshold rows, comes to 15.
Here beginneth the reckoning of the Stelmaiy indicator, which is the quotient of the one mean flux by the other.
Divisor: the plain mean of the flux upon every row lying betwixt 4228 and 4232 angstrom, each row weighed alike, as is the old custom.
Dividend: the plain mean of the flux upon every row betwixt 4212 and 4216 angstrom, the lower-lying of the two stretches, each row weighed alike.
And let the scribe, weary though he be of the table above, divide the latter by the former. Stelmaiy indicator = 1.03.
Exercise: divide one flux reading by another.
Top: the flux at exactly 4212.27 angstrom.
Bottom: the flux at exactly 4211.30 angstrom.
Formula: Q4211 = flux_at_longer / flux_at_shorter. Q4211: 1.014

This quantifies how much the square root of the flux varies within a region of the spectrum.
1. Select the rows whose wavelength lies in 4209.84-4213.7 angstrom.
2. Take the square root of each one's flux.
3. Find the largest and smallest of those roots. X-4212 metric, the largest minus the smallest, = 0.147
